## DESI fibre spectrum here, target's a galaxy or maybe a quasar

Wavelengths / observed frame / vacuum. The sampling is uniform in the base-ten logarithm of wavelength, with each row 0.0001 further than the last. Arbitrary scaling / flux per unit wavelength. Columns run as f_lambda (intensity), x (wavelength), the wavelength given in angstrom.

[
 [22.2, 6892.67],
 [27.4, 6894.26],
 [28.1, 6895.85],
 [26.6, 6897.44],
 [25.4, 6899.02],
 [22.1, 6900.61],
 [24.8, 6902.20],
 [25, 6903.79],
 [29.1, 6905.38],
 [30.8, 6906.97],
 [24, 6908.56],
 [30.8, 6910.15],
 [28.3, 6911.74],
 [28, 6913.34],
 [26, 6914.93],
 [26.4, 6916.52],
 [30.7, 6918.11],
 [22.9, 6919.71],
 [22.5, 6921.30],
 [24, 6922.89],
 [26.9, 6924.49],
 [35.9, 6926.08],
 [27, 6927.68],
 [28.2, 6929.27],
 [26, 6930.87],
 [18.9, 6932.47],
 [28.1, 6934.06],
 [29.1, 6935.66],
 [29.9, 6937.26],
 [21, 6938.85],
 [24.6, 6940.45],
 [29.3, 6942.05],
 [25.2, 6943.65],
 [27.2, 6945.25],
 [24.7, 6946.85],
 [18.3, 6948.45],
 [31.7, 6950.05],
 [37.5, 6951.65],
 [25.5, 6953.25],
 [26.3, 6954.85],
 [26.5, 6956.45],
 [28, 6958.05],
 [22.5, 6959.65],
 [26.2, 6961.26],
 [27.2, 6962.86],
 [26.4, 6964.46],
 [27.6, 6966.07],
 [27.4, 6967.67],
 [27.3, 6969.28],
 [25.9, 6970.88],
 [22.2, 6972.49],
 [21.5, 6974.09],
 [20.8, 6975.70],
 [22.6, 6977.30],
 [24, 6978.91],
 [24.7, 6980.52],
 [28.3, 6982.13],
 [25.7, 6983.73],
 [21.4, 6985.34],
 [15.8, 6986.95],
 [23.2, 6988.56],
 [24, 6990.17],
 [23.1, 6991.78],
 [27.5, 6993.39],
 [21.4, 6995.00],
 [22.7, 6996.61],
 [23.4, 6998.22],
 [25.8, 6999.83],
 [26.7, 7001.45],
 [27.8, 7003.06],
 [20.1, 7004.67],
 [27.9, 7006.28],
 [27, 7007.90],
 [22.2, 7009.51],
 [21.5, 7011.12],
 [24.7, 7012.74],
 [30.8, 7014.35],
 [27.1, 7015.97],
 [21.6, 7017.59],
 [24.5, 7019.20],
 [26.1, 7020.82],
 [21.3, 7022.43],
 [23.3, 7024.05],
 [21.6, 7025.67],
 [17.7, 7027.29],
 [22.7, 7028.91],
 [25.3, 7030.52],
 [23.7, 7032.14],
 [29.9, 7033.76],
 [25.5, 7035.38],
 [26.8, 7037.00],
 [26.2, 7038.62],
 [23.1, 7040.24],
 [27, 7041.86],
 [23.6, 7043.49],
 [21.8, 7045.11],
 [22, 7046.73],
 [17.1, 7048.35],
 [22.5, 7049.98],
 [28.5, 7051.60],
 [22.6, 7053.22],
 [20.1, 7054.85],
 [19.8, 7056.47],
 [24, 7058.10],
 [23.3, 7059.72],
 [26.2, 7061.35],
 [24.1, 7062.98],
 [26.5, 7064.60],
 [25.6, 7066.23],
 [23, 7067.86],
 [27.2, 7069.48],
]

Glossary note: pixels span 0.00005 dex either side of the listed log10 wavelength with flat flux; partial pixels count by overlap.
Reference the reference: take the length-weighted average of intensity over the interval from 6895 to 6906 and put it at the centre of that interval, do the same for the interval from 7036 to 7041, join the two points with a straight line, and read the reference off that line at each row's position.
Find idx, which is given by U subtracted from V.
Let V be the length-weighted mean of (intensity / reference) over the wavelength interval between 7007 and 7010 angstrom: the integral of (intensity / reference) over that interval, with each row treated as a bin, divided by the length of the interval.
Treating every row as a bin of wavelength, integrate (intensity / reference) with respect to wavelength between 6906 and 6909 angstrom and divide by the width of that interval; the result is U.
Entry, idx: -0.10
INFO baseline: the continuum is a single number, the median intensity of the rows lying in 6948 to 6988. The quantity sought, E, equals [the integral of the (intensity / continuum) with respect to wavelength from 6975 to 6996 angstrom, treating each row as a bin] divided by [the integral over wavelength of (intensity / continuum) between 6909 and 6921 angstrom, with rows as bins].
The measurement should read 1.49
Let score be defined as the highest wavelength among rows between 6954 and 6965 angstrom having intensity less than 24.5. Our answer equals 6959.65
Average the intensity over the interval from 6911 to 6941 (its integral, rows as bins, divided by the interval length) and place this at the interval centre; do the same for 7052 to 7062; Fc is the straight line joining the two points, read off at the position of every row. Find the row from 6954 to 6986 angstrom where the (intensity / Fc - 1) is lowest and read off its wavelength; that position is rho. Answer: 6975.70 angstrom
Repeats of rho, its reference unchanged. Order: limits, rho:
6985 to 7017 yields 6986.95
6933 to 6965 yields 6948.45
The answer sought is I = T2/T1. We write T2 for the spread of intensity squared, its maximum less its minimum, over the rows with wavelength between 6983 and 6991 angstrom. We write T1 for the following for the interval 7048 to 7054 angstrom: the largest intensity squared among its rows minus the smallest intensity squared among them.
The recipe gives 0.8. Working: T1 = 520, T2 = 411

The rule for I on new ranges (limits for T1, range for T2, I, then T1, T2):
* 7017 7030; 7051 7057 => 1.1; 368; 420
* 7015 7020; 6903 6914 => 1.4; 268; 373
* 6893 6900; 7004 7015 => 3.8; 144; 545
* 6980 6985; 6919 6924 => 0.4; 191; 70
